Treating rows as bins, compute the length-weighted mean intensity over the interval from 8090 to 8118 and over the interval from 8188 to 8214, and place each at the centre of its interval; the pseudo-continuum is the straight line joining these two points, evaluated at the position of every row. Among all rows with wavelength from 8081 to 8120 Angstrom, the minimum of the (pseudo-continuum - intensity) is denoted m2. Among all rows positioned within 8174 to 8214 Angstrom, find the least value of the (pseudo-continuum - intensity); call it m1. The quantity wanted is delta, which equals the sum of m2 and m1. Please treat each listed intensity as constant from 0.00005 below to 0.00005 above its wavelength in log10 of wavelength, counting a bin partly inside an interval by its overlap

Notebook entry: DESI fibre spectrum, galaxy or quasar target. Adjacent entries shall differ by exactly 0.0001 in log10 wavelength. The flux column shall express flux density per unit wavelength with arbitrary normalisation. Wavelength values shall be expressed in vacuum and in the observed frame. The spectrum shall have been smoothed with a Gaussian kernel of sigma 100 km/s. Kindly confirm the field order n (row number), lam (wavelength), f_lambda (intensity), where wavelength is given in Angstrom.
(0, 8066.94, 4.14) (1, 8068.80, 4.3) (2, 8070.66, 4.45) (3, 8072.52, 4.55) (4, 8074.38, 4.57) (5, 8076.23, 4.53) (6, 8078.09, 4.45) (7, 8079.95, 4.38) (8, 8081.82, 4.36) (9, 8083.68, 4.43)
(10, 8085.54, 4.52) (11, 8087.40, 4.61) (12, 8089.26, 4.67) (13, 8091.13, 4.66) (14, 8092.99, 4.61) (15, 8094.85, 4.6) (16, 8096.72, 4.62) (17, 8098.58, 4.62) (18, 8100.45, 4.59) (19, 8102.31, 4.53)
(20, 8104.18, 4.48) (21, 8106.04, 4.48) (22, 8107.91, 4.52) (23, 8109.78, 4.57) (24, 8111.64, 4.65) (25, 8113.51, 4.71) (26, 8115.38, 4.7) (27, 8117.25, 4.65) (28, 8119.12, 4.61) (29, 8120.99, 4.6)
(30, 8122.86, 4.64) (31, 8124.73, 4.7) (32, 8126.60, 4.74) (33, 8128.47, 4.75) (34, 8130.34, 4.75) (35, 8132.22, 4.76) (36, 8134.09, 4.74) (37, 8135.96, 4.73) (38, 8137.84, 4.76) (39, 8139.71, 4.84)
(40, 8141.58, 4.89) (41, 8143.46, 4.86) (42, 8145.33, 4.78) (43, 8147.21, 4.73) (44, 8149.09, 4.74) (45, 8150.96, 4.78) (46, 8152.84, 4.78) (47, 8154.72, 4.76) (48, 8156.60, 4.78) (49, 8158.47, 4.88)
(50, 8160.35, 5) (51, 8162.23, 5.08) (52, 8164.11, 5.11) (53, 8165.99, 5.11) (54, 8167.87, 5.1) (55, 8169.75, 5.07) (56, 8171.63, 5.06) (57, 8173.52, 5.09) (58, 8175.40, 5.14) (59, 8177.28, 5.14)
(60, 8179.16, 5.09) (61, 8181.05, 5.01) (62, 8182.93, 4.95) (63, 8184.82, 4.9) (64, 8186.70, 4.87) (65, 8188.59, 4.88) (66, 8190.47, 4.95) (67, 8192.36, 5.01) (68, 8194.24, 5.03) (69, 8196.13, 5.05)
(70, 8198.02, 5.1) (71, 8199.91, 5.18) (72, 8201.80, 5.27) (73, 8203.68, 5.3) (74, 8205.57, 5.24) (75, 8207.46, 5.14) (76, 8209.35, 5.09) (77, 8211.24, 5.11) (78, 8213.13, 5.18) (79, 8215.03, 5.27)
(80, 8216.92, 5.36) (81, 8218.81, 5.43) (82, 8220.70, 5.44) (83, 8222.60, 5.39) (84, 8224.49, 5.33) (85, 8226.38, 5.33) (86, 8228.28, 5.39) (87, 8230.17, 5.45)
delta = -0.32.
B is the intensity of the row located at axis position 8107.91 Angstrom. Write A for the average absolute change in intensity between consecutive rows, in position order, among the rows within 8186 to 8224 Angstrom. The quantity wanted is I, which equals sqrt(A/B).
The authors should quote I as 0.110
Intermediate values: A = 0.0547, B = 4.52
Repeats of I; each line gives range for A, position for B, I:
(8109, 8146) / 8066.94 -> 0.095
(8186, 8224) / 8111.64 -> 0.108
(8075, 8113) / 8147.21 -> 0.099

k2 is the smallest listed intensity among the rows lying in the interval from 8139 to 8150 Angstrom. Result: 4.73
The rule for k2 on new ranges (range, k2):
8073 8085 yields 4.36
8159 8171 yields 5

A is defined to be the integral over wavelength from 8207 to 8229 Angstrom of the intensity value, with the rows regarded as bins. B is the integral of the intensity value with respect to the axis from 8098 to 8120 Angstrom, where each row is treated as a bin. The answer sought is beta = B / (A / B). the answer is 88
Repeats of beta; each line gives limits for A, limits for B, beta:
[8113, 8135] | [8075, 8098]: 106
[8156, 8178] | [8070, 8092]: 89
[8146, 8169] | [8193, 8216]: 125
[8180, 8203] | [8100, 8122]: 88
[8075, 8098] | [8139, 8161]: 108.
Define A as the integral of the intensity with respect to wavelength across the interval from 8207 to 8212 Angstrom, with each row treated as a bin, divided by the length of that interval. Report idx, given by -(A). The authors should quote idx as -5.1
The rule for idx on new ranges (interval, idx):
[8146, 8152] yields -4.7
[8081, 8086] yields -4.4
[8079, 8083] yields -4.4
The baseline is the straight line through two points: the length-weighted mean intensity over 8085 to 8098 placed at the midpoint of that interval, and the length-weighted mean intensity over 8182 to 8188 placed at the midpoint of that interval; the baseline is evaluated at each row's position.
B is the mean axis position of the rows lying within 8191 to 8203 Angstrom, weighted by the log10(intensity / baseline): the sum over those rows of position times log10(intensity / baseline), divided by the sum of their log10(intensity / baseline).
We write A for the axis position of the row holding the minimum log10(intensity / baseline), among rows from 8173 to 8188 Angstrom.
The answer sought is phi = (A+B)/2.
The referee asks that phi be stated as 8192.6 Angstrom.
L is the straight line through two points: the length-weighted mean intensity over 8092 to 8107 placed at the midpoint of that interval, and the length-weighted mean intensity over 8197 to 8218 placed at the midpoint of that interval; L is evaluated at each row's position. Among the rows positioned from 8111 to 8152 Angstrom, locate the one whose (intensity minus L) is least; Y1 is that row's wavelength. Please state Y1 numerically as 8149.09 Angstrom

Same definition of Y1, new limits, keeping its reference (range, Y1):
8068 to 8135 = 8106.04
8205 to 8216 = 8209.35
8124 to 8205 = 8188.59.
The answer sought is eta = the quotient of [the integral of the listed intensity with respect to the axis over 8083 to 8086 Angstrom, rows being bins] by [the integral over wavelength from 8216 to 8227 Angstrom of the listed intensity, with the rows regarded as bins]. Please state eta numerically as 0.2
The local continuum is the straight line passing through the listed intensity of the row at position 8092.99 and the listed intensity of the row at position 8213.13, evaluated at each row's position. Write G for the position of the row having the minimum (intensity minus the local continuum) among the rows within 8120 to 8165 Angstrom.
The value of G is 8154.72 Angstrom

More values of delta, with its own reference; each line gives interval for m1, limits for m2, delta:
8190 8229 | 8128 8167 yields -0.41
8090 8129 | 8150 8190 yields -0.32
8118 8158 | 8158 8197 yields -0.28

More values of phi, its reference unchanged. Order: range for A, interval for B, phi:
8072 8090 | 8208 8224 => 8149.7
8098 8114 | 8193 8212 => 8154.5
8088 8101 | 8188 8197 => 8147.5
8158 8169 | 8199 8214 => 8182.0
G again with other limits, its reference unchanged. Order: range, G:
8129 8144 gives 8135.96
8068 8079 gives 8068.80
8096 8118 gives 8106.04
